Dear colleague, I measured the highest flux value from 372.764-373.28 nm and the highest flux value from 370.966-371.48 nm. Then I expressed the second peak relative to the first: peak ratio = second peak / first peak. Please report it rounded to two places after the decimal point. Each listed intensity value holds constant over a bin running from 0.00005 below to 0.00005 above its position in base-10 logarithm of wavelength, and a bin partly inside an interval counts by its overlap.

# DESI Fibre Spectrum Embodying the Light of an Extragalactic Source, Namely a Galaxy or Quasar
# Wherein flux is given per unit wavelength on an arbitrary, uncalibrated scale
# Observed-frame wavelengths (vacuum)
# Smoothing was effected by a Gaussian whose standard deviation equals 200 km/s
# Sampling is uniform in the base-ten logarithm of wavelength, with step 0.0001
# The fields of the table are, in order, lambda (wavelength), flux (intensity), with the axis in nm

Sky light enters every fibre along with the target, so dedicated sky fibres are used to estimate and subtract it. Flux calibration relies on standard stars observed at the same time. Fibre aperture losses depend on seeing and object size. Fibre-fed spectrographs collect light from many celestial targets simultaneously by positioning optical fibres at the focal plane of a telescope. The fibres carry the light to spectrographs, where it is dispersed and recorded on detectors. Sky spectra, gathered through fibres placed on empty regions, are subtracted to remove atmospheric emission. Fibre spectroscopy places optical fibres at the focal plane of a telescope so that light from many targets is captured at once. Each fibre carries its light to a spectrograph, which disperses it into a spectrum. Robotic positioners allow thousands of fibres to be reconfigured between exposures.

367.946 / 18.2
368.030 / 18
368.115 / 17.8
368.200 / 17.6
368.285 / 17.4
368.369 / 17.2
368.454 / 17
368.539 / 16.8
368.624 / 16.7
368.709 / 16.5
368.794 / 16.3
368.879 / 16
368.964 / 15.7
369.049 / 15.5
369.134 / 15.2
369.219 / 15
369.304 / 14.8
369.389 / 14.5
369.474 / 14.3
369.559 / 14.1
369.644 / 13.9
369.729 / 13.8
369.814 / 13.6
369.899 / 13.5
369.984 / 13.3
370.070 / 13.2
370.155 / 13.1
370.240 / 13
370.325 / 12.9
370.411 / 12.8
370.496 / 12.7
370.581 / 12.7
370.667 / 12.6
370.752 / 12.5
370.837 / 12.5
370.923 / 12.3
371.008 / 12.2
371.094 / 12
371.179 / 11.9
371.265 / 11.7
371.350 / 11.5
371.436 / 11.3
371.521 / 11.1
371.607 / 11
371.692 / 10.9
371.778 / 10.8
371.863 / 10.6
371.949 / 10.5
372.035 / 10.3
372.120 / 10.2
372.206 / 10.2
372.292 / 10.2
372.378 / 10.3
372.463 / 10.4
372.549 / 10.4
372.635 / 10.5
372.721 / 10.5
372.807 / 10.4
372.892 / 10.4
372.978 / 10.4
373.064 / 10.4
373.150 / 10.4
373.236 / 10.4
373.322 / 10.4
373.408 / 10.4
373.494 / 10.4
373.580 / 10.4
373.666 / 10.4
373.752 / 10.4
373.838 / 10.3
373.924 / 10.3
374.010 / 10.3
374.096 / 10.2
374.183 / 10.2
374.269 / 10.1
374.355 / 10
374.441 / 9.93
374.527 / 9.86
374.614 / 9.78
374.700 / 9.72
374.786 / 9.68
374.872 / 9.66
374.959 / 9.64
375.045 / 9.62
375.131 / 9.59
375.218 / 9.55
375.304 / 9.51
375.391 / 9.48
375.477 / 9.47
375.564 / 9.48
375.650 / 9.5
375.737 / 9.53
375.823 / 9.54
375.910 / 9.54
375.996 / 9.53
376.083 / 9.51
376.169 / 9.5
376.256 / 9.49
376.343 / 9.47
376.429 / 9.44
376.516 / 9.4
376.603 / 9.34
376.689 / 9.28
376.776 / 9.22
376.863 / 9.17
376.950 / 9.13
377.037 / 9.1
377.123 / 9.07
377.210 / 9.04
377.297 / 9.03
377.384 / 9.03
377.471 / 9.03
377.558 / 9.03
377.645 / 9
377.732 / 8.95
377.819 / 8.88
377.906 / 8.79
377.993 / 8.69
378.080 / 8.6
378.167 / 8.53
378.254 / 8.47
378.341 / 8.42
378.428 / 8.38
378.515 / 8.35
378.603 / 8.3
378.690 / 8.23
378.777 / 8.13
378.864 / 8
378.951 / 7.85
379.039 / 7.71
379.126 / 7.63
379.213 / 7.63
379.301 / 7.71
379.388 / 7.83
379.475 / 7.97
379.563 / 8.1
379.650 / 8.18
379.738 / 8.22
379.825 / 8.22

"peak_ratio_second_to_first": 1.17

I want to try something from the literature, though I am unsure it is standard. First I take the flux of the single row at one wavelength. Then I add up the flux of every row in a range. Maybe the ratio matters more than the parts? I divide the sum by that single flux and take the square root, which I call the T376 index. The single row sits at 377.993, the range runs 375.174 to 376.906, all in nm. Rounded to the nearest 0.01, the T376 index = 4.66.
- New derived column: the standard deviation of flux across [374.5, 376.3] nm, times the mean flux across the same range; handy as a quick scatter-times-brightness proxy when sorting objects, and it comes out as 1.0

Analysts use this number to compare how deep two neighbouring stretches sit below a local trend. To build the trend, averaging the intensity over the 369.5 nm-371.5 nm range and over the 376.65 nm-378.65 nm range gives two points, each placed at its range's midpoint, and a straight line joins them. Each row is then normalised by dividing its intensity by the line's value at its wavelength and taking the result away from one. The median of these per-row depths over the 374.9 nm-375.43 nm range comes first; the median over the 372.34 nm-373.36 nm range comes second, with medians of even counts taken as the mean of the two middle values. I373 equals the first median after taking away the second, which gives -0.029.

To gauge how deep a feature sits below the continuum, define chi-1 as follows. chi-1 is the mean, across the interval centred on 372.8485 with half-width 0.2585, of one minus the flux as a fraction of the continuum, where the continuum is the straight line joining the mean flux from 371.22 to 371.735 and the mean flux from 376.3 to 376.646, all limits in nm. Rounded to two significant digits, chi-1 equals 0.029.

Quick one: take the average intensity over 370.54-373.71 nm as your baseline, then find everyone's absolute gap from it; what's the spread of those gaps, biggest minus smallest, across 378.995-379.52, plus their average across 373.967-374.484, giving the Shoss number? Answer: 1.2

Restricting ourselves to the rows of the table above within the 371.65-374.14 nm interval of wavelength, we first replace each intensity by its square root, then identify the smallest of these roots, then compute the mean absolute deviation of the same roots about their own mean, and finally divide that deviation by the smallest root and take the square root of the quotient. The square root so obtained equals 0.068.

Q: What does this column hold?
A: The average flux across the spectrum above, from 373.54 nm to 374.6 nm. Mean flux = 10.2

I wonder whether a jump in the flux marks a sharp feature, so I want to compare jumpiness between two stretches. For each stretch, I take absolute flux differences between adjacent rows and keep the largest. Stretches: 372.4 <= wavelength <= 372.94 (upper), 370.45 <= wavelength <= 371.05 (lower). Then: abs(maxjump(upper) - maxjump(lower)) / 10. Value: 0.010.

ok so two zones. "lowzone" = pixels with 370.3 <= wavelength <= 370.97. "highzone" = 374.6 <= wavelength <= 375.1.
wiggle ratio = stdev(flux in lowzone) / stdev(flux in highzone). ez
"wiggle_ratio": 3.3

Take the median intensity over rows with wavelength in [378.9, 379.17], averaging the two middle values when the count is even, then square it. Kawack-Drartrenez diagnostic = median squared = 59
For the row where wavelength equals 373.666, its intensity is 10.4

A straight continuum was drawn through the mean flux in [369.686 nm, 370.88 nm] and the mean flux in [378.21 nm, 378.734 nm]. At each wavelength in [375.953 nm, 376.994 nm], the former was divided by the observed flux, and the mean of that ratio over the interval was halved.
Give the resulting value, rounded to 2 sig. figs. 0.51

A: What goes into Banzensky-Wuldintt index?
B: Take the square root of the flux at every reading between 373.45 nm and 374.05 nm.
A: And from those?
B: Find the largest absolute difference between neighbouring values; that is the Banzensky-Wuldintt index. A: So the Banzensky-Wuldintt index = 0.016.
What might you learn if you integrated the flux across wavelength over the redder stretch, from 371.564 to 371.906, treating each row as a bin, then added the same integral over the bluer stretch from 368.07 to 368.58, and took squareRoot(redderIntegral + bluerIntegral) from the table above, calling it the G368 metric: 3.54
